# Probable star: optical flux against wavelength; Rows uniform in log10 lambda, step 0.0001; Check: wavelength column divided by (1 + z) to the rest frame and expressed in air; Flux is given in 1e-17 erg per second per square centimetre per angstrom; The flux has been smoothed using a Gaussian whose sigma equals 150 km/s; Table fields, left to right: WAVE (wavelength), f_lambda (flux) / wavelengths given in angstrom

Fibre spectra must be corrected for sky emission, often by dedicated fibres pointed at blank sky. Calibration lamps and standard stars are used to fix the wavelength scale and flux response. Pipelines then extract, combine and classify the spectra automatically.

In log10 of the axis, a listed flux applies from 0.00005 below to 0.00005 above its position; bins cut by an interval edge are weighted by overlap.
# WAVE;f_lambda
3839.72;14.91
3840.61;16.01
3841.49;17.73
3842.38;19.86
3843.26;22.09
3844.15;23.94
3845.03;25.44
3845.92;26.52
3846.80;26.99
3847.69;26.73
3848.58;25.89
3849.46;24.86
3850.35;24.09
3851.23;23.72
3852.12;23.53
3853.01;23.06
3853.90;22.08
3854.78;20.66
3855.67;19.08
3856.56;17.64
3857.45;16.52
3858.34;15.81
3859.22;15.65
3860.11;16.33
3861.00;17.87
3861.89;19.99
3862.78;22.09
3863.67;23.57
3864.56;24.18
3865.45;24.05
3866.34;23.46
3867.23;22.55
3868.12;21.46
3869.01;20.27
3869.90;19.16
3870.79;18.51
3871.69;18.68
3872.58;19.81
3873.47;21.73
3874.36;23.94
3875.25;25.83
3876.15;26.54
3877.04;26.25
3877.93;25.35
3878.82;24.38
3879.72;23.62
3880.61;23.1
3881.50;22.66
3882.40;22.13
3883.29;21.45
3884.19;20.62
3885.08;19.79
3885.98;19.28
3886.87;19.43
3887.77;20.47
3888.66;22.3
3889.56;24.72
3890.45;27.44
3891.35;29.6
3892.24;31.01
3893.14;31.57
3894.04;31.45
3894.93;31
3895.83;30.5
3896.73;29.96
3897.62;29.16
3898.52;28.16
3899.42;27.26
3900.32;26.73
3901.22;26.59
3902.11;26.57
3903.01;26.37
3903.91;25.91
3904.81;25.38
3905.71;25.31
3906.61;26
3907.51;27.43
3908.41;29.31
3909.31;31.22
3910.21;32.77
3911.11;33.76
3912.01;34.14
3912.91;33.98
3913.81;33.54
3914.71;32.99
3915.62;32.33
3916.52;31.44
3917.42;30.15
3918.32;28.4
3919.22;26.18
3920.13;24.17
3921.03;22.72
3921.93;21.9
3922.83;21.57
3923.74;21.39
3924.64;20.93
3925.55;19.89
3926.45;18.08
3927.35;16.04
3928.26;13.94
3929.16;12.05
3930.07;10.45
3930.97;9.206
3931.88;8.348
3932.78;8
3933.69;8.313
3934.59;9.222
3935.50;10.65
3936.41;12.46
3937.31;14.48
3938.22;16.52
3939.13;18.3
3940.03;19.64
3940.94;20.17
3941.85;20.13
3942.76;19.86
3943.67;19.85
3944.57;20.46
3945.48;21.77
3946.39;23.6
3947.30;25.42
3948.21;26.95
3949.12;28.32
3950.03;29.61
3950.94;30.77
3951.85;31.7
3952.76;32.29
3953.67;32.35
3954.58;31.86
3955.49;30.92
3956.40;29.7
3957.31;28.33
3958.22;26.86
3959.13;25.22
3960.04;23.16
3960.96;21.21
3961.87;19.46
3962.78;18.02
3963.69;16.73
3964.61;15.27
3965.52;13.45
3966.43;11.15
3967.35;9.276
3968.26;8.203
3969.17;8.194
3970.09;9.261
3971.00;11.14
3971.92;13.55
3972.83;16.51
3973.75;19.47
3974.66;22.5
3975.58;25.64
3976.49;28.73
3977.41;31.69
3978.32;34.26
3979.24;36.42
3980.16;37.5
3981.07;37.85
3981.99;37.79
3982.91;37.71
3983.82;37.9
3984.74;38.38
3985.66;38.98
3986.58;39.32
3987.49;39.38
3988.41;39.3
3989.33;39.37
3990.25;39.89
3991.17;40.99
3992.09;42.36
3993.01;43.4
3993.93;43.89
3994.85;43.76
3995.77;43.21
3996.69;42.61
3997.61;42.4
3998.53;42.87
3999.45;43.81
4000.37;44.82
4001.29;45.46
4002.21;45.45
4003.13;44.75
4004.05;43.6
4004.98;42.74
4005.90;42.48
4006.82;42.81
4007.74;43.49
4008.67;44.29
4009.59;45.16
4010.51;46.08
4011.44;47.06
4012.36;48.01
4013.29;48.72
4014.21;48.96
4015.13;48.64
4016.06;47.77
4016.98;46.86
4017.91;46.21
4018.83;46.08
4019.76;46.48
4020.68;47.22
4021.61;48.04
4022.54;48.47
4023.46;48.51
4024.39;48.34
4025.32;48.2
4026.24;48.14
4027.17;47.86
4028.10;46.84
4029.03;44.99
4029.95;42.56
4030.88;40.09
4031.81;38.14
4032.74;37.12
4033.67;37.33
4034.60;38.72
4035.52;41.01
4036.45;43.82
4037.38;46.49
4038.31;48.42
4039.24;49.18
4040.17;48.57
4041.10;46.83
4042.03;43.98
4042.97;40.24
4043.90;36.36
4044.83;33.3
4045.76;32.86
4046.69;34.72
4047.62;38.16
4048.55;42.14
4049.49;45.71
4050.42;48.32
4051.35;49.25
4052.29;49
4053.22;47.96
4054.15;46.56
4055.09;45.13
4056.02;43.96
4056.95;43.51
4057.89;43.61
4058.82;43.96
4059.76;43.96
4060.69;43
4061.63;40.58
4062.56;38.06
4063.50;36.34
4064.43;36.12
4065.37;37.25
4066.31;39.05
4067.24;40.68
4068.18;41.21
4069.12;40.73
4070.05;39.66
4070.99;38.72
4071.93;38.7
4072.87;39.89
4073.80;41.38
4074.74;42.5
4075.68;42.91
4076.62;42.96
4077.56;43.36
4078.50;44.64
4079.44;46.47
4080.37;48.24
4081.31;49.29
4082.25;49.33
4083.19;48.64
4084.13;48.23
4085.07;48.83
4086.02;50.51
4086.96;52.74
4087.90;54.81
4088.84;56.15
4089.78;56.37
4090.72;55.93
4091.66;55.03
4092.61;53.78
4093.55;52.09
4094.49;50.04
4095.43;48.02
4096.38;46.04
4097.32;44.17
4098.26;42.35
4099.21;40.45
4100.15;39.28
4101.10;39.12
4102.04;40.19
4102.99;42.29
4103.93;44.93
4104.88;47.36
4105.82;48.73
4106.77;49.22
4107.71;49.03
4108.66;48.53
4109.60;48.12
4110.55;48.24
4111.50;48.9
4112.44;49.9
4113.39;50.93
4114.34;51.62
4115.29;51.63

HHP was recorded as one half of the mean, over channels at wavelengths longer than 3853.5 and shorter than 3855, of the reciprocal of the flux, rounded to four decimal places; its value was 0.0234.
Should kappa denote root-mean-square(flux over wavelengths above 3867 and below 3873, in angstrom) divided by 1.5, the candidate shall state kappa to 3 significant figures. 13.4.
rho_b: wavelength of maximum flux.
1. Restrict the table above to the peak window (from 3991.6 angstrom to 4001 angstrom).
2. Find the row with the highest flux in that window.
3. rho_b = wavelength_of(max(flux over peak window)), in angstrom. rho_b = 4000.37 angstrom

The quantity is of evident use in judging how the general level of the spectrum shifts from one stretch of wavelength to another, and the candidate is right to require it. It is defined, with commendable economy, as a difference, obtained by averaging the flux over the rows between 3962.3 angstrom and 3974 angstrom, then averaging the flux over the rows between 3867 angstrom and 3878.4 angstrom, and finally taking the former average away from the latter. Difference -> 9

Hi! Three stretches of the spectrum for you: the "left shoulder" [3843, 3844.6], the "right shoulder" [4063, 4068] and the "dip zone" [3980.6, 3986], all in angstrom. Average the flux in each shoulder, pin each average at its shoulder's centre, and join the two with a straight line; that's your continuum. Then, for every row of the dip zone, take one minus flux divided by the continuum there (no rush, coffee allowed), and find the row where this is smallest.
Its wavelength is 3985.66 angstrom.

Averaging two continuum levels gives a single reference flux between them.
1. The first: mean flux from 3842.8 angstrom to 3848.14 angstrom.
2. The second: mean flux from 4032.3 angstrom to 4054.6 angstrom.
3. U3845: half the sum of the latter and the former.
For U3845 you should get 34.0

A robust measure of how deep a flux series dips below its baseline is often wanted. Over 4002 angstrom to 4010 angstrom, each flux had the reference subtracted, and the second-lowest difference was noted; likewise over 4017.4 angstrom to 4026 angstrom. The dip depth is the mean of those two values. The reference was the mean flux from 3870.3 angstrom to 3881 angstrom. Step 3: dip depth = 21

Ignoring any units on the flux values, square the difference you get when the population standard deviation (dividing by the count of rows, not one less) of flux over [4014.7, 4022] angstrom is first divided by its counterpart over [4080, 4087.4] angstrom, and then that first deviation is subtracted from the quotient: 0.1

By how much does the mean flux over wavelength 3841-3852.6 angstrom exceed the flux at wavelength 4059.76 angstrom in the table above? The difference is -20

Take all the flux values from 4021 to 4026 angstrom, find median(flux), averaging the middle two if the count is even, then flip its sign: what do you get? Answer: -48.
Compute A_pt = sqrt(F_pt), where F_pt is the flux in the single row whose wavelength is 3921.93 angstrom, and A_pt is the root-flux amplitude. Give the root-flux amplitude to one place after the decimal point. 4.7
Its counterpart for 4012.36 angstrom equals 6.9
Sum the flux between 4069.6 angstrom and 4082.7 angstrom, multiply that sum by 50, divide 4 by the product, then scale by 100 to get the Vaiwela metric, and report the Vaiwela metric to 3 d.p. 0.013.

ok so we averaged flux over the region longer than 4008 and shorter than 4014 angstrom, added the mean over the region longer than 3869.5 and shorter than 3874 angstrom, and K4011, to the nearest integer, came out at 66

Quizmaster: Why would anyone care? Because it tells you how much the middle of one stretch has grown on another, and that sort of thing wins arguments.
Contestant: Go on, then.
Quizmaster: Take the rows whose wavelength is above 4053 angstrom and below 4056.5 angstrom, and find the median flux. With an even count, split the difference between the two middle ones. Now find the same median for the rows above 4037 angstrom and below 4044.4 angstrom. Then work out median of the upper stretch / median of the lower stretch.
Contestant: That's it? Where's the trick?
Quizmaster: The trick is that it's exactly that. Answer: 1.0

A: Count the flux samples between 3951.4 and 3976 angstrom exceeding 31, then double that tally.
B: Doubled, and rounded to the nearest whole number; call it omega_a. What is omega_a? 8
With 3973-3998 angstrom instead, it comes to 46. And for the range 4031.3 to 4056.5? 54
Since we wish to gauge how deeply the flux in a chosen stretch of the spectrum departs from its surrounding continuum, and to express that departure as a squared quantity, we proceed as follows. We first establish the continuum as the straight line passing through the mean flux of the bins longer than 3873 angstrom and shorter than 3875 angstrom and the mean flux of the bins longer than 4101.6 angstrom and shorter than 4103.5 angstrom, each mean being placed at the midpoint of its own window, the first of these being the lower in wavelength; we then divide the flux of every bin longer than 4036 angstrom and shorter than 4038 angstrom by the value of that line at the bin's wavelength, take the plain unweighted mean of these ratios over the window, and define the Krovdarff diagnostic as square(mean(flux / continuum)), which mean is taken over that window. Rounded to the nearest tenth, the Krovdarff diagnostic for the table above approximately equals 1.6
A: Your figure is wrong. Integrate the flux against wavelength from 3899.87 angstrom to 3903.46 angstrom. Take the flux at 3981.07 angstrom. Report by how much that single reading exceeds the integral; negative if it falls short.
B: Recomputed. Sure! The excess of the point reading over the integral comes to -58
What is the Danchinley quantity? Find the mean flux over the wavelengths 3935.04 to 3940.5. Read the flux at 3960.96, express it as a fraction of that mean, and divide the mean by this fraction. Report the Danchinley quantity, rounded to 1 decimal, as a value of 11.1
